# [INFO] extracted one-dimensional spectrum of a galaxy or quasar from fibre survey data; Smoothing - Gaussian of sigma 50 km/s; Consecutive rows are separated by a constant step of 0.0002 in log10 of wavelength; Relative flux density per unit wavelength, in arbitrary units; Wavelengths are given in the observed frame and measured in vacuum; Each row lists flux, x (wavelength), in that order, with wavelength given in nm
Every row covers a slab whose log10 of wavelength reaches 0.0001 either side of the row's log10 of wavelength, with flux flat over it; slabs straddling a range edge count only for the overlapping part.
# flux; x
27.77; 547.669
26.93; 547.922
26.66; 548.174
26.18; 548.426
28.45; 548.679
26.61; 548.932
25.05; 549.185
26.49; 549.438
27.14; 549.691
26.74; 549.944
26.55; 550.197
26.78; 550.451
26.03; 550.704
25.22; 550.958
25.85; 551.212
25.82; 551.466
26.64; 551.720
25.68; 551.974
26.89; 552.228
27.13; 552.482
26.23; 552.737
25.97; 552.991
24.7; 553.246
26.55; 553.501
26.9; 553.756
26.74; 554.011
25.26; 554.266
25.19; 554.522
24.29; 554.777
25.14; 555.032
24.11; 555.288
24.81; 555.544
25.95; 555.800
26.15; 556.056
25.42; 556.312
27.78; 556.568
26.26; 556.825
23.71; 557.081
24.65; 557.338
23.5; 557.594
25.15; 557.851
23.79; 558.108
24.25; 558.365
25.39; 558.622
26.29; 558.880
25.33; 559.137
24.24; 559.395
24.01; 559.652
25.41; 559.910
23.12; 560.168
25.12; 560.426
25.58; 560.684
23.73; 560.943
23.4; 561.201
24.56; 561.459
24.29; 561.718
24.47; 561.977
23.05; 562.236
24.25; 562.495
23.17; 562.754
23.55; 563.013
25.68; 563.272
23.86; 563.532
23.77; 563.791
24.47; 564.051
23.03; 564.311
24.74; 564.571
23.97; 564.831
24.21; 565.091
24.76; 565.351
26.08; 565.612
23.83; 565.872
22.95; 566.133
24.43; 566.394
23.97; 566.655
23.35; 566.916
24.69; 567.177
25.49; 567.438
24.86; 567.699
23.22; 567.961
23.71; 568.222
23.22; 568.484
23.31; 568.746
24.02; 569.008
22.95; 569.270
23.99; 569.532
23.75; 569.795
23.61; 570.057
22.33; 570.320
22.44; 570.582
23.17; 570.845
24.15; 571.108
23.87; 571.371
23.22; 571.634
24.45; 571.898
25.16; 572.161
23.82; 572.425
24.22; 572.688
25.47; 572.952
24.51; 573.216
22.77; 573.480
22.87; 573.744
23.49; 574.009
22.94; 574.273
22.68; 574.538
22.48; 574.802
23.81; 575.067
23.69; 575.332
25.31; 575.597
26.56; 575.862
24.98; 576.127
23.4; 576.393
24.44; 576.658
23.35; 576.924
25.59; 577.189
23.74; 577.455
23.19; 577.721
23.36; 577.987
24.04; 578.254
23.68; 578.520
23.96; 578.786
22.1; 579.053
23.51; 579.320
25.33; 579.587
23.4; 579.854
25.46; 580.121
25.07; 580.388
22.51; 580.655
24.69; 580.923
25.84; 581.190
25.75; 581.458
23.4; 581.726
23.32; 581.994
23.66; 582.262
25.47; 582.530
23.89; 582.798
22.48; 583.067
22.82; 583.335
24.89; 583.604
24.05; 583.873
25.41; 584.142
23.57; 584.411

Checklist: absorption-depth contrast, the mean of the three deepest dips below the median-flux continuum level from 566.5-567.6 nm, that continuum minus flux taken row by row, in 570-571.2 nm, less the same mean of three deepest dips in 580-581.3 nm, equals 1.4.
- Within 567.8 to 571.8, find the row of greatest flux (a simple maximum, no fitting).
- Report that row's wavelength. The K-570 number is 571.108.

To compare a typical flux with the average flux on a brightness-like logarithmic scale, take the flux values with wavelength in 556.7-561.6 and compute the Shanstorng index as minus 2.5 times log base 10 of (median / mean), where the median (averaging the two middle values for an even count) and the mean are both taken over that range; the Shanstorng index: 0.0020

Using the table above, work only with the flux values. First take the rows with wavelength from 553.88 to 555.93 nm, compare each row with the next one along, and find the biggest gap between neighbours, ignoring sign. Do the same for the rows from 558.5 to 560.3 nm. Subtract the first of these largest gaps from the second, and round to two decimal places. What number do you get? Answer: 0.81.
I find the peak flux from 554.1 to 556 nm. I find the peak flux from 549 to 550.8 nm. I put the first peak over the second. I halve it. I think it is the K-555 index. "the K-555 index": 0.48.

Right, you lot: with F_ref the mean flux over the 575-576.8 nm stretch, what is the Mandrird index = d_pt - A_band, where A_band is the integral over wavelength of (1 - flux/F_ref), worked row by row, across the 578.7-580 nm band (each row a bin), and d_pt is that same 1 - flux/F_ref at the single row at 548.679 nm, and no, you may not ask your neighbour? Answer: -0.21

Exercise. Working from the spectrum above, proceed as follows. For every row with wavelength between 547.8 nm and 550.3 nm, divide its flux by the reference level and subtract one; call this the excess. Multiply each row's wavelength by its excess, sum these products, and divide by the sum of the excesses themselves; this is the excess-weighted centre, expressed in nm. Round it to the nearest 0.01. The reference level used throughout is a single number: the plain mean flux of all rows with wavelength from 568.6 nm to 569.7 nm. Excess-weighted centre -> 549.04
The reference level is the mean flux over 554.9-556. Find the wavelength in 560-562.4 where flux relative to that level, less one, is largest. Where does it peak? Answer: 560.684 nm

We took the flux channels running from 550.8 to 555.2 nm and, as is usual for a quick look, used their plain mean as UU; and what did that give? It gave 25.9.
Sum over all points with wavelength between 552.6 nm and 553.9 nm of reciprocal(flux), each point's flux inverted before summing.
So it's 0.192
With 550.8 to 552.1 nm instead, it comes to 0.194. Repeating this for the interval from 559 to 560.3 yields 0.205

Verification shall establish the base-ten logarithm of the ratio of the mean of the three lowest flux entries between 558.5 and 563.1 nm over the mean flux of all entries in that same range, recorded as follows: -0.0233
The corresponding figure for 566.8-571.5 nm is -0.0207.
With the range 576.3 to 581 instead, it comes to -0.0249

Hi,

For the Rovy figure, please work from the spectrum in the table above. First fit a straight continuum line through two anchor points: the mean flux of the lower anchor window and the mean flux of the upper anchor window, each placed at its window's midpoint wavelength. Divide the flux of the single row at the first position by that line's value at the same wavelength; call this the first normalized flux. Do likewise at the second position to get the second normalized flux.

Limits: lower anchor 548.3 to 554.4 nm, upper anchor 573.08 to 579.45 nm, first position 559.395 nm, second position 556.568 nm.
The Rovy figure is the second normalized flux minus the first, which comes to 0.13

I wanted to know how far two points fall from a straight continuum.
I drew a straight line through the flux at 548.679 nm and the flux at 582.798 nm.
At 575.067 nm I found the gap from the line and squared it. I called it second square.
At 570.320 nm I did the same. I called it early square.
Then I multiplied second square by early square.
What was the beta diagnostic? 13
